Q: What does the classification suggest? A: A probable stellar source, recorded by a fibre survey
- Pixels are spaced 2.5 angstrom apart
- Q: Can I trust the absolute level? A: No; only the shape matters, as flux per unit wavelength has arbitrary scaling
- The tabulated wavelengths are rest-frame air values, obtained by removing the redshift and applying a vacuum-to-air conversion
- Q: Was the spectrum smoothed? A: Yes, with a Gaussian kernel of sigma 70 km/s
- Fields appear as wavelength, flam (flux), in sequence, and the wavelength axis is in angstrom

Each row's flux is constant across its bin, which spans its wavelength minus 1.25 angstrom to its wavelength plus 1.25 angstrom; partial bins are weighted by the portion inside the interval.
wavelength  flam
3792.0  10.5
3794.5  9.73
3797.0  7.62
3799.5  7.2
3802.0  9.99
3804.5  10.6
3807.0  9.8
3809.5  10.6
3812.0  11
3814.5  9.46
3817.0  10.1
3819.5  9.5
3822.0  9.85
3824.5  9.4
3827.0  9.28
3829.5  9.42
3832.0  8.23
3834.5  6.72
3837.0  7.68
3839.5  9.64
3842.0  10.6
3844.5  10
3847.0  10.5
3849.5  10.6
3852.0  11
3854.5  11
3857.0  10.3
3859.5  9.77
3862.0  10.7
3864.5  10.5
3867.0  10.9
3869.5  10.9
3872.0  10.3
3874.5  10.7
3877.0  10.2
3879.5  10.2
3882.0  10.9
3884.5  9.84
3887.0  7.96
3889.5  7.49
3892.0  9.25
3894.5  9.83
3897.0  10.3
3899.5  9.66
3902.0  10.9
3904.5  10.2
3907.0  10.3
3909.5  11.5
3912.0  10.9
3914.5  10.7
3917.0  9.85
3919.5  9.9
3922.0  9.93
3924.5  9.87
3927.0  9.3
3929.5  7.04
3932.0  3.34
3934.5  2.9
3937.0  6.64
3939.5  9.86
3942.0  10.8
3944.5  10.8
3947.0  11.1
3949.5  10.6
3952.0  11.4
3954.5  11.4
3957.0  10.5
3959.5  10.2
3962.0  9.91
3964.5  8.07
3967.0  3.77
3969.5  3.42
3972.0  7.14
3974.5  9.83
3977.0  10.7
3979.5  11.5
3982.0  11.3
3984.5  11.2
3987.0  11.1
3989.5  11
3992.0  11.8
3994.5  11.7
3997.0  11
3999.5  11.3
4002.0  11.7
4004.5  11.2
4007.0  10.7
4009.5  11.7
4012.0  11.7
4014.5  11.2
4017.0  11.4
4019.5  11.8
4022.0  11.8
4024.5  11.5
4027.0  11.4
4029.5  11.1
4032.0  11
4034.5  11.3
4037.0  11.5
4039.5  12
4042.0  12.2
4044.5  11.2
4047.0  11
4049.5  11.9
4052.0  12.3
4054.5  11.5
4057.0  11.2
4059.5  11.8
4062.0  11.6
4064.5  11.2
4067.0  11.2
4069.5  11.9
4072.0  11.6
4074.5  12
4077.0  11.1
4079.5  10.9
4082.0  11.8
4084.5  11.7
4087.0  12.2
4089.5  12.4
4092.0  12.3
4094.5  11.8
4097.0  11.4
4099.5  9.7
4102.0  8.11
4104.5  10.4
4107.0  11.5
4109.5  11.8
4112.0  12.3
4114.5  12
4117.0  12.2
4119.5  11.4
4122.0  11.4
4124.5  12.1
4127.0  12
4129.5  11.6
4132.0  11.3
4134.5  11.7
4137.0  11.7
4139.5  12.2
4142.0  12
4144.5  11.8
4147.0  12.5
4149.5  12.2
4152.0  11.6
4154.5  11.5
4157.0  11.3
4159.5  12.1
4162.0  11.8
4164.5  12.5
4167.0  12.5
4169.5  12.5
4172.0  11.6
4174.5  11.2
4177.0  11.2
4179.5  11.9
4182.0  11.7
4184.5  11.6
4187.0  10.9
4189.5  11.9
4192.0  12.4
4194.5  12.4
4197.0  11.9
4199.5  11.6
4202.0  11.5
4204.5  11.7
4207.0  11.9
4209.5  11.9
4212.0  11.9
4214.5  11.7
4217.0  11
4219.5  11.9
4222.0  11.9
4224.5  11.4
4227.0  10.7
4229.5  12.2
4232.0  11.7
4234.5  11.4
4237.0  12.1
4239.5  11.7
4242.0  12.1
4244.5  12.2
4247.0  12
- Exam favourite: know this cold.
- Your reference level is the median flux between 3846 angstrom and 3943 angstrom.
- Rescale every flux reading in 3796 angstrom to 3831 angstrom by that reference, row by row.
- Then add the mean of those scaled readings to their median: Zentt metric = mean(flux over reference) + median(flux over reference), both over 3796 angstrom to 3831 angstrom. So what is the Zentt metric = 1.88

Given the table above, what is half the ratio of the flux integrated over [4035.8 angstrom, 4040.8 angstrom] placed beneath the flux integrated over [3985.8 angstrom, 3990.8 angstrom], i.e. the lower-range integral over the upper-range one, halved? 0.47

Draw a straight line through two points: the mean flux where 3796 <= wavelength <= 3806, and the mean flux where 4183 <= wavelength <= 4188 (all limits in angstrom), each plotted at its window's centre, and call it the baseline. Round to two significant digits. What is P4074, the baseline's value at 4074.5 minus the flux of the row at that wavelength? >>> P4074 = -1.4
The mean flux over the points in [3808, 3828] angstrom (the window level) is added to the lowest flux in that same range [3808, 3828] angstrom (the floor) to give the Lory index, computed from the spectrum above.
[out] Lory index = 19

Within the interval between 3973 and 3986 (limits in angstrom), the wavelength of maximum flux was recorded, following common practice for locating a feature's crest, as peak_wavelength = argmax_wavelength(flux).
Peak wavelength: 3979.5 angstrom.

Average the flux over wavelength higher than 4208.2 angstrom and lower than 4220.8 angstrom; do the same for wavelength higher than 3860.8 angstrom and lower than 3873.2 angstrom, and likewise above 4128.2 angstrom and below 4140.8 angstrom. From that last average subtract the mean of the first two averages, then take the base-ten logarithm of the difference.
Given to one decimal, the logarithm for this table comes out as -0.3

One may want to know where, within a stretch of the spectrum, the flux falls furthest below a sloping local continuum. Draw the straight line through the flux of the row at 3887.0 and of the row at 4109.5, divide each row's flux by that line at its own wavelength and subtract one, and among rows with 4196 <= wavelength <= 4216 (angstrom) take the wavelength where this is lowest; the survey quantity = 4202.0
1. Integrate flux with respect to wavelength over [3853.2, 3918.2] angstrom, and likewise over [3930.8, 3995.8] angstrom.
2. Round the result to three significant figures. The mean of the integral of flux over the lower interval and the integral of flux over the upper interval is 634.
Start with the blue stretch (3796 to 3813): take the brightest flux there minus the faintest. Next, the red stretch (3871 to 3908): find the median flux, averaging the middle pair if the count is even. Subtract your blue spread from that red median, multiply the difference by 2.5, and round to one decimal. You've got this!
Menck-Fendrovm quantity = 16.0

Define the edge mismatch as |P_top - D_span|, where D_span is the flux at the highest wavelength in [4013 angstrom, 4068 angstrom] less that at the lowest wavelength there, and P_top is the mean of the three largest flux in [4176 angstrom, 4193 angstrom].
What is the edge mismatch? 12.1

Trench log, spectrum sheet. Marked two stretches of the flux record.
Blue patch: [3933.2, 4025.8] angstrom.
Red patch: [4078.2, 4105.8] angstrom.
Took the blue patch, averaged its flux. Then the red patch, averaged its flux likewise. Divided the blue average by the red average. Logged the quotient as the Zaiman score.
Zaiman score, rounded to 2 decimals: 0.91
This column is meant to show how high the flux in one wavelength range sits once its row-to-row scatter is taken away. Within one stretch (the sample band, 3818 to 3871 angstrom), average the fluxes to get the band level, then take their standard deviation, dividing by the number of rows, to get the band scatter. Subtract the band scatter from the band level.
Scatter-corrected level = 8.7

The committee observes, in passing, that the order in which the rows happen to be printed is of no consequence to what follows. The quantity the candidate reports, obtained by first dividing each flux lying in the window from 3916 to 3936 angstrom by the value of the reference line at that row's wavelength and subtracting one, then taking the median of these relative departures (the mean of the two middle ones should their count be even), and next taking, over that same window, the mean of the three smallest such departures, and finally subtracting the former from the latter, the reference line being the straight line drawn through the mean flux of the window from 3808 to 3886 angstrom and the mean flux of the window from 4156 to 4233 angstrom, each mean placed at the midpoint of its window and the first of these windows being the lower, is -0.50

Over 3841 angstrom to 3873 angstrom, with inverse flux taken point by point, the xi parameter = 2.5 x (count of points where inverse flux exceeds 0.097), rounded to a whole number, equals 10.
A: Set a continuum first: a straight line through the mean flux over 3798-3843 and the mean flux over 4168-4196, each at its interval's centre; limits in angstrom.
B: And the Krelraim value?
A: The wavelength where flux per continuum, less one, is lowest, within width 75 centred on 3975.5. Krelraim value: 3969.5 angstrom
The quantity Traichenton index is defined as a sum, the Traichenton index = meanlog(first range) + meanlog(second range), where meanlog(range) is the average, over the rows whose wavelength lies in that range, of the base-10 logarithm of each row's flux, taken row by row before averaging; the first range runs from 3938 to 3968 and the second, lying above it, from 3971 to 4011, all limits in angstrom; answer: 2.02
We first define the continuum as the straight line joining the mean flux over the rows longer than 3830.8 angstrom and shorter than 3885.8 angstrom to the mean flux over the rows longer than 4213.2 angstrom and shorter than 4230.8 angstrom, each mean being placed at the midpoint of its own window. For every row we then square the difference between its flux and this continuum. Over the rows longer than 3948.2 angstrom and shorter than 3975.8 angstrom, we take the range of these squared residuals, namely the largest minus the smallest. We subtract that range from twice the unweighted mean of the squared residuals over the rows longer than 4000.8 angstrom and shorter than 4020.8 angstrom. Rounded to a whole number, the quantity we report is -49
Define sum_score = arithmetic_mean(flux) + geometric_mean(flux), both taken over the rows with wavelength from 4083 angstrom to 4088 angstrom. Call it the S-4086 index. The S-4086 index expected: 23.9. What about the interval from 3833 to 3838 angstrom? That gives 14.4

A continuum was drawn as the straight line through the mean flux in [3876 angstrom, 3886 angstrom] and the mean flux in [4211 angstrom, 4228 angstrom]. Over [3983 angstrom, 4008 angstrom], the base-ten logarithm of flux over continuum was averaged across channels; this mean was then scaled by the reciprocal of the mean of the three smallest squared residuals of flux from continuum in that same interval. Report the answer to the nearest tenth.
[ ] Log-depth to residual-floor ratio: 0.3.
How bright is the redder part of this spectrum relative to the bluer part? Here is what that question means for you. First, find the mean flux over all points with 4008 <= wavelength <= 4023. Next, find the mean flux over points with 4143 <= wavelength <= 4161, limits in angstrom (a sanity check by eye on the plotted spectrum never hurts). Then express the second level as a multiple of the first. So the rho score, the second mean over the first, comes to 1.02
